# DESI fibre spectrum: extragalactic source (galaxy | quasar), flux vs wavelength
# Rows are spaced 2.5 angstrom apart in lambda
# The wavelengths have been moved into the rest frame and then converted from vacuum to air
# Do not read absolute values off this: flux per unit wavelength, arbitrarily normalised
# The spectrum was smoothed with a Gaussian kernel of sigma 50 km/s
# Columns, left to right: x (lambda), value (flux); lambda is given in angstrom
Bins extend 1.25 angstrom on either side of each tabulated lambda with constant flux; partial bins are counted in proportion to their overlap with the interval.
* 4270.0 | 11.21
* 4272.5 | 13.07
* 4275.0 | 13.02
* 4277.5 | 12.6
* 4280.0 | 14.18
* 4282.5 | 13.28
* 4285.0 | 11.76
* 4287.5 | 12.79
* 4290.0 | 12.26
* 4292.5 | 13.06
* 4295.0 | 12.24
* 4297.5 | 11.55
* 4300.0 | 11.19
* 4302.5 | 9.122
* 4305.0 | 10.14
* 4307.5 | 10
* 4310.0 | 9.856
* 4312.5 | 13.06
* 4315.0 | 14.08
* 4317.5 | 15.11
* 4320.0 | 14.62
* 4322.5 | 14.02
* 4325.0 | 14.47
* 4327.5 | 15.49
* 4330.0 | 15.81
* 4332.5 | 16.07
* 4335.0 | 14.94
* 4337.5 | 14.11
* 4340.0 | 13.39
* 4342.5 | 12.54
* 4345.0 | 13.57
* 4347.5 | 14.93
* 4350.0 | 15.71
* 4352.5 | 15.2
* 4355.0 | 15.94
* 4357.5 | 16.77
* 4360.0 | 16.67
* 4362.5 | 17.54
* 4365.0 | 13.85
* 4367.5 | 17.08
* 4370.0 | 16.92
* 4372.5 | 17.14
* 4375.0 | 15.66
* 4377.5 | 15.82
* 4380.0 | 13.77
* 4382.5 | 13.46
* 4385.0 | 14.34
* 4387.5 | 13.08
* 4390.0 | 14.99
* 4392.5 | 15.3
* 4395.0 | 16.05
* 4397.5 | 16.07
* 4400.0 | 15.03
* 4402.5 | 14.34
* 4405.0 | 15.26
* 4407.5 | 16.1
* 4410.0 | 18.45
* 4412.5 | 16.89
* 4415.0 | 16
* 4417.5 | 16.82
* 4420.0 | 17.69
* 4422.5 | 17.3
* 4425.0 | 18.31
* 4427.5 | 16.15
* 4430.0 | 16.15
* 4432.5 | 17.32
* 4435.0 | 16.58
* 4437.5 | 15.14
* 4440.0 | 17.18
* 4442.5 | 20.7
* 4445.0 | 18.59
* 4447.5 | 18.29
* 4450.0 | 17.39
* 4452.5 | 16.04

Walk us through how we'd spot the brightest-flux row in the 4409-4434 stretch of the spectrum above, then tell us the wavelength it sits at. 4410.0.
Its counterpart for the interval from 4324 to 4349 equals 4332.5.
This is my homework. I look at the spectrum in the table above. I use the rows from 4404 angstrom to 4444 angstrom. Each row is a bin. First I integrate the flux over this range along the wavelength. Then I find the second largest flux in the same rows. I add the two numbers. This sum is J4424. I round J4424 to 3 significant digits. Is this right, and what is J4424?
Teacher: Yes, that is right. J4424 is 699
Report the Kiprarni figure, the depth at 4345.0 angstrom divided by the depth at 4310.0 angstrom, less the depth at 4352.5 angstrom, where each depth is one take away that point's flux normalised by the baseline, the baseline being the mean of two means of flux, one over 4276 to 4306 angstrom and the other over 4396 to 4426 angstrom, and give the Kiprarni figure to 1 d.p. 0.2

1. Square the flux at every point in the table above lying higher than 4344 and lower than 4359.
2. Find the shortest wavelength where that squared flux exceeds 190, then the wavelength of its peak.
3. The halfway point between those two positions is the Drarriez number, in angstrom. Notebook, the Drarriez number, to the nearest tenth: 4352.5 angstrom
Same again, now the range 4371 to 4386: 4372.5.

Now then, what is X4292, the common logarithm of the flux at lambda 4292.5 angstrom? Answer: 1.12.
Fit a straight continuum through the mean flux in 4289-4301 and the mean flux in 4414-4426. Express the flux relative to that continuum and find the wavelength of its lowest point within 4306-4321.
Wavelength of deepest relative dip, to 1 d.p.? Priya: 4310.0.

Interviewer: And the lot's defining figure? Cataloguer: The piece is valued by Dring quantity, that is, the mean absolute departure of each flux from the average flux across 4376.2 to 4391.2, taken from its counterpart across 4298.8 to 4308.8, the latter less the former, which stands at -0.3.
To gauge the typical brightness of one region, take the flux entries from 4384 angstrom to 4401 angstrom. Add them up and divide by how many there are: 15.0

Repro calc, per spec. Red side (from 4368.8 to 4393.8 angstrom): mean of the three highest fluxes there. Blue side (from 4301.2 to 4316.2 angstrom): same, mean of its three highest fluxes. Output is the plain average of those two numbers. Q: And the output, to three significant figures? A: 14.5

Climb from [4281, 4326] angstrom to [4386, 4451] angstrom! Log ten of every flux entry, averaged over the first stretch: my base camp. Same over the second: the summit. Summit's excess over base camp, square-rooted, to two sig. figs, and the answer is 0.36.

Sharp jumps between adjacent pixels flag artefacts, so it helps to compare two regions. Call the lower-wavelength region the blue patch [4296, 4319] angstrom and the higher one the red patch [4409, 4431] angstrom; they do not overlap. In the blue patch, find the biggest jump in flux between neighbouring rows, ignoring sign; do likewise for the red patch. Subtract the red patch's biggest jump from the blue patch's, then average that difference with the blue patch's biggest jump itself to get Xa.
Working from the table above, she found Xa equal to 2.12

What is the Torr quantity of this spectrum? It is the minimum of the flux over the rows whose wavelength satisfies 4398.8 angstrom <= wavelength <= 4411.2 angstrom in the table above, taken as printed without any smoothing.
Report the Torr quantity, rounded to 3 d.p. 14.340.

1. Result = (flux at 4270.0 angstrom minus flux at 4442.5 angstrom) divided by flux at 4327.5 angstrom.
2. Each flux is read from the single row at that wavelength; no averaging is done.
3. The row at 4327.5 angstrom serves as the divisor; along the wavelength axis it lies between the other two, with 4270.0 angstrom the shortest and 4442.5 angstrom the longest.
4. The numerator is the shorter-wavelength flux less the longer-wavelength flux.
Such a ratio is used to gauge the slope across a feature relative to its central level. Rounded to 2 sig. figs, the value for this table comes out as -0.61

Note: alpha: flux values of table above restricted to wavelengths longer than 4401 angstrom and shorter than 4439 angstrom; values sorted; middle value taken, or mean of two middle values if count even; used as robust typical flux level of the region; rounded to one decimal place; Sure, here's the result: 16.6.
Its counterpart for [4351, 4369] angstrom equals 16.7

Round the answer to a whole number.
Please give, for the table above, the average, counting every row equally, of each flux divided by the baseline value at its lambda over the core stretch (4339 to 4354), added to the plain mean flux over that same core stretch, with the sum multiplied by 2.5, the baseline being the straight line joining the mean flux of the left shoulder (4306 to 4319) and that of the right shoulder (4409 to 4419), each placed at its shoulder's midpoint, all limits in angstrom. 38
